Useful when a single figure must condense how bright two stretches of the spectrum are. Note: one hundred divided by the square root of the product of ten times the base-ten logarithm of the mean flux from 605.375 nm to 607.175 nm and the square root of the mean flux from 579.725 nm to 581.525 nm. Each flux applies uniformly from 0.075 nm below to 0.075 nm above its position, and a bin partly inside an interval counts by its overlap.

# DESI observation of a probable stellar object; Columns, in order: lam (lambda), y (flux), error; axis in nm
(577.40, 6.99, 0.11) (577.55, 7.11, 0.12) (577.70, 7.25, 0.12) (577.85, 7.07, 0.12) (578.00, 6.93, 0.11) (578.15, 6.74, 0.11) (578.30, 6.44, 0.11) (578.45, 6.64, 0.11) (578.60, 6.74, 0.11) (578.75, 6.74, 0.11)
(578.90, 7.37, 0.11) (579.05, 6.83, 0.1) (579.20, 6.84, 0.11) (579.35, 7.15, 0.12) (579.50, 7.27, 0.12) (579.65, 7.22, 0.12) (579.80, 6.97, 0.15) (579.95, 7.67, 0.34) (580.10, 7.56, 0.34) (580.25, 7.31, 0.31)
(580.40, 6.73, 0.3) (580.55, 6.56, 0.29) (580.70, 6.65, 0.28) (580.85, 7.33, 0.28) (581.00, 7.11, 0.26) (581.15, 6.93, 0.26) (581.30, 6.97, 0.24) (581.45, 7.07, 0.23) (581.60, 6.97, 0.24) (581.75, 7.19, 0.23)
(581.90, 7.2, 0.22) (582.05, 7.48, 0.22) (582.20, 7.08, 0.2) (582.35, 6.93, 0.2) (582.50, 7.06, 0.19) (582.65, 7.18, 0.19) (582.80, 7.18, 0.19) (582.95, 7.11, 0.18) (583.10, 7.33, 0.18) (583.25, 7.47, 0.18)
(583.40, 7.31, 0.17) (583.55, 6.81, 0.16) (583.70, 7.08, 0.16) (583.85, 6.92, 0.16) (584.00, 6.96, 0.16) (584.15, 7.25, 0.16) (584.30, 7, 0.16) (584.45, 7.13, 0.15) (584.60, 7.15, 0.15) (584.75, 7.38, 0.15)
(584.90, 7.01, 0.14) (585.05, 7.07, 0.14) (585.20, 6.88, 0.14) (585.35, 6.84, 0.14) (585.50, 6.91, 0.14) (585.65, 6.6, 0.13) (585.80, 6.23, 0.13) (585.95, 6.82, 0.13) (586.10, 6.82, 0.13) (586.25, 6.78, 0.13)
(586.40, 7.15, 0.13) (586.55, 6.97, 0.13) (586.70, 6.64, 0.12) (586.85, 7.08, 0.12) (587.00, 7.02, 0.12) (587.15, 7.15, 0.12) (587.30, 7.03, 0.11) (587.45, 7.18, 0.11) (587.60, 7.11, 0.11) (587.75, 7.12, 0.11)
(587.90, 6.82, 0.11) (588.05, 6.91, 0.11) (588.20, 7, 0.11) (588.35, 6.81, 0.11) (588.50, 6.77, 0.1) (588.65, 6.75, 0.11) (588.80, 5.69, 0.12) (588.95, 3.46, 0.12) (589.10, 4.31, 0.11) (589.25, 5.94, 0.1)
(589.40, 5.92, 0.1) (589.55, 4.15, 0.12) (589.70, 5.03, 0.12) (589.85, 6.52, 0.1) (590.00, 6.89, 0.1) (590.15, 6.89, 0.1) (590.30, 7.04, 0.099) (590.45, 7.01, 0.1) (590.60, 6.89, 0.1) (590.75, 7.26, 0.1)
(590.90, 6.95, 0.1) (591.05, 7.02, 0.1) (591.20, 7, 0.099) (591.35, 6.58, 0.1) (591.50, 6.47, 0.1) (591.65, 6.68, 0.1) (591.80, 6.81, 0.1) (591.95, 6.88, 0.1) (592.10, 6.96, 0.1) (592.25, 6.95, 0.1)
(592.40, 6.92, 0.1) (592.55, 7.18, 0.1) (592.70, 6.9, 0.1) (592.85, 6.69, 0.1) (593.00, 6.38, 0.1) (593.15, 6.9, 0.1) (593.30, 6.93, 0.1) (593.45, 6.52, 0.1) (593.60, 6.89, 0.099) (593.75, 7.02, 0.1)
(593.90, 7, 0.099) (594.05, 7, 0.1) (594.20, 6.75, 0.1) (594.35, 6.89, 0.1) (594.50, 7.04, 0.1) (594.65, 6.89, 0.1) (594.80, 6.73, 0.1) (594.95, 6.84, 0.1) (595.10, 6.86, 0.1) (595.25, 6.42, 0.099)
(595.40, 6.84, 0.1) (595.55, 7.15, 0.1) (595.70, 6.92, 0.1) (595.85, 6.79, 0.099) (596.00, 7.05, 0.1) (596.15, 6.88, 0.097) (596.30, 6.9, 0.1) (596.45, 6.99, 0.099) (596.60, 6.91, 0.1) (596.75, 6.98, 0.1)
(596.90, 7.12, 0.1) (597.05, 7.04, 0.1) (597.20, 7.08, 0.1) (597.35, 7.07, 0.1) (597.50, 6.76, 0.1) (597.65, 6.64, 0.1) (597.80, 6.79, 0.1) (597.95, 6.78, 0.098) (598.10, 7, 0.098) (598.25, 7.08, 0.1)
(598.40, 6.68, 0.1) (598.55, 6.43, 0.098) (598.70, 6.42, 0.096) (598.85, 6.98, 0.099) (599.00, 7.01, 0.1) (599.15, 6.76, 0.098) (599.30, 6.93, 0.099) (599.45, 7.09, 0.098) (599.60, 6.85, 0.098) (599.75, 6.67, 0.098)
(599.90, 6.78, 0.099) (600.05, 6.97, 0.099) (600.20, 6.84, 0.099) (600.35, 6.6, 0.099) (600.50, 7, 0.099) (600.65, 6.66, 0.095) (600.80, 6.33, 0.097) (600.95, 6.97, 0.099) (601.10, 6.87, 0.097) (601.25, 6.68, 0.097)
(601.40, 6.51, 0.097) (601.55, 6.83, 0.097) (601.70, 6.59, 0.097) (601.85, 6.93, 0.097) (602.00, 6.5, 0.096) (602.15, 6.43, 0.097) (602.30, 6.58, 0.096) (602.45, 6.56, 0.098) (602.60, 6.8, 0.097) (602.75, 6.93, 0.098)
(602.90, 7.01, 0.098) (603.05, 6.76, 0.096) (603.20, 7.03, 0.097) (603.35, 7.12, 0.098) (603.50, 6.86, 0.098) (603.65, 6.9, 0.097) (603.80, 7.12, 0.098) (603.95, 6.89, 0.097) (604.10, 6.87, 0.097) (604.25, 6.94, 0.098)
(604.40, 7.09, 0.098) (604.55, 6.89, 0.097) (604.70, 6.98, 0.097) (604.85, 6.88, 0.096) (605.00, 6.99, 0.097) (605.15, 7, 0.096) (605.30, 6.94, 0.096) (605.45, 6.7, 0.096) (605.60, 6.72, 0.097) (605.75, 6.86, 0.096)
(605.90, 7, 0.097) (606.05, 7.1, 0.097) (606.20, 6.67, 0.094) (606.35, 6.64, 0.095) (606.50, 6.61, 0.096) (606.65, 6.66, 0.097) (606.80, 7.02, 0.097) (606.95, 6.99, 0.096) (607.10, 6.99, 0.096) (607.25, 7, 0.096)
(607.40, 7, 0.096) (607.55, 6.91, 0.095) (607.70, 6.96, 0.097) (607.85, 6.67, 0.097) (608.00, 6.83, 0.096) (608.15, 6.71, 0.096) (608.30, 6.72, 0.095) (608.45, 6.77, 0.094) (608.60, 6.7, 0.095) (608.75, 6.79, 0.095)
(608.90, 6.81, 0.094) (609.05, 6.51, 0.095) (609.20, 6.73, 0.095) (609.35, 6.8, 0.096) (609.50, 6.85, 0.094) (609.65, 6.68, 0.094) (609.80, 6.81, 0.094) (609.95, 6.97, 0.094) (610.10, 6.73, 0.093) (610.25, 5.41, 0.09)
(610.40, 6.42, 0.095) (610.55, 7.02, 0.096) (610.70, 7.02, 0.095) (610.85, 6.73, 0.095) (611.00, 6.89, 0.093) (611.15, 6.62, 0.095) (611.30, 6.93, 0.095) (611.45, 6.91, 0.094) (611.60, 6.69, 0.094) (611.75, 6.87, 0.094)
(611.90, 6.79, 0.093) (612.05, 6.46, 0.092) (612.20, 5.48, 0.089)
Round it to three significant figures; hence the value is 21.2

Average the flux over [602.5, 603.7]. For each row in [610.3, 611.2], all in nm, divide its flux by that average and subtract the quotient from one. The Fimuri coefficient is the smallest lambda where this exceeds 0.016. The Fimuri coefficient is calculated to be 610.40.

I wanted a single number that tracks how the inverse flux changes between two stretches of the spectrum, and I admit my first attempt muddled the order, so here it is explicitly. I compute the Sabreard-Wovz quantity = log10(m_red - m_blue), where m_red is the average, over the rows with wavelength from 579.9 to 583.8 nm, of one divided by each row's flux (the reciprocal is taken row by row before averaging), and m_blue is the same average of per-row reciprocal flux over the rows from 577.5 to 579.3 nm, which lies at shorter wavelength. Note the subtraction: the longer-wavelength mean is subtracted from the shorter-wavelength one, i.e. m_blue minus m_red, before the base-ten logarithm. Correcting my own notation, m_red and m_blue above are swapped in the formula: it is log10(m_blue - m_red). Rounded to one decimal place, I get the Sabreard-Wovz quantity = -2.3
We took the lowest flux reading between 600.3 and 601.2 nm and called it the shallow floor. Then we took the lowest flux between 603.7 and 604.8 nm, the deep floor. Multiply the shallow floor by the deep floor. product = 43.5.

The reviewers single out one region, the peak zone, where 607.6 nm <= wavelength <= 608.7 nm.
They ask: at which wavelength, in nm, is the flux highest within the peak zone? 607.70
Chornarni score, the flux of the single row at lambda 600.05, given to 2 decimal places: 6.97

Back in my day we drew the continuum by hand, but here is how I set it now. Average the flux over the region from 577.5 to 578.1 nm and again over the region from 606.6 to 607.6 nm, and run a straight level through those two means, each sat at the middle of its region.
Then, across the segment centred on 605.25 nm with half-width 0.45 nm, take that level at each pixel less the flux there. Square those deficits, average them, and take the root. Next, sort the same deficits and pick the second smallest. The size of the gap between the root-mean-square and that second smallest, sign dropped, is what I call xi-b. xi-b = 0.18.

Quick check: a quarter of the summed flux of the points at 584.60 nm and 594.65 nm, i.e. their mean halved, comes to 3.51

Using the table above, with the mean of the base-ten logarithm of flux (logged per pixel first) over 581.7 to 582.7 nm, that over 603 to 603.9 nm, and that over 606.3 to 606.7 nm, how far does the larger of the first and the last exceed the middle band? 0.012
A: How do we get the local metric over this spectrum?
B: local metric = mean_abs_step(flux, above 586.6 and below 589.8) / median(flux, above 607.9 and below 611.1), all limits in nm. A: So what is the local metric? 0.075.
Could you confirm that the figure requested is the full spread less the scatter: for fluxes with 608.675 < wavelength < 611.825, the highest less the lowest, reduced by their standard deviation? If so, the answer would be 1.3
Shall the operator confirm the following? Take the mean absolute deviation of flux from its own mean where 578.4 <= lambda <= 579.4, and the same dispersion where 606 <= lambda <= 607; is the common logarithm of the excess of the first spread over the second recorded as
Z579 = -1.9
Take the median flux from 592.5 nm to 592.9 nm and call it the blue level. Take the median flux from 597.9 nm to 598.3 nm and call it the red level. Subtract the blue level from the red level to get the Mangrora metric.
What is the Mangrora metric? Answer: 0.10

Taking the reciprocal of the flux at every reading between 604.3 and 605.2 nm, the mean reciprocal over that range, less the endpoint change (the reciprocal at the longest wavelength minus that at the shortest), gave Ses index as 0.142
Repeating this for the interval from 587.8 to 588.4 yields 0.145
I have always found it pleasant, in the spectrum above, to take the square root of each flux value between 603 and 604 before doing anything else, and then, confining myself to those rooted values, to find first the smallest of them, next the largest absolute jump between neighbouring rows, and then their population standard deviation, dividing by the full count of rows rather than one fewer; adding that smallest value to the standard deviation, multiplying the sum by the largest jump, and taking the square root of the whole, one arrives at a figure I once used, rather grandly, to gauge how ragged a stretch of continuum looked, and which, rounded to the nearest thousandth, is 0.367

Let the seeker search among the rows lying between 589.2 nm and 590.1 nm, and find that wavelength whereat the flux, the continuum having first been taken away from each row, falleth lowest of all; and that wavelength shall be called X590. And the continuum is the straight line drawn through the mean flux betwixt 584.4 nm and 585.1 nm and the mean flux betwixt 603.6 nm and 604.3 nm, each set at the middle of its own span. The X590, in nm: 589.55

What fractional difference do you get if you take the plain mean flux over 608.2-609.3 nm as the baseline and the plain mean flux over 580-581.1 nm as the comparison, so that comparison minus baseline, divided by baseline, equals 0.05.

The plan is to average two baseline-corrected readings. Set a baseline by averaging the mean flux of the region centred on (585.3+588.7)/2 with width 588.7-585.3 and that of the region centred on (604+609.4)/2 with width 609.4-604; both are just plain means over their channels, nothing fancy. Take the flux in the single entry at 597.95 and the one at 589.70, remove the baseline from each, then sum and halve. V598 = -0.96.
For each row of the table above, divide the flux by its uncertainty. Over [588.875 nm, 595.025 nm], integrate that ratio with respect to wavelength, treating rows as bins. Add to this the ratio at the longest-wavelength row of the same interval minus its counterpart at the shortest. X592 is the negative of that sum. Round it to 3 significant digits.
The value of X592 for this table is -440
